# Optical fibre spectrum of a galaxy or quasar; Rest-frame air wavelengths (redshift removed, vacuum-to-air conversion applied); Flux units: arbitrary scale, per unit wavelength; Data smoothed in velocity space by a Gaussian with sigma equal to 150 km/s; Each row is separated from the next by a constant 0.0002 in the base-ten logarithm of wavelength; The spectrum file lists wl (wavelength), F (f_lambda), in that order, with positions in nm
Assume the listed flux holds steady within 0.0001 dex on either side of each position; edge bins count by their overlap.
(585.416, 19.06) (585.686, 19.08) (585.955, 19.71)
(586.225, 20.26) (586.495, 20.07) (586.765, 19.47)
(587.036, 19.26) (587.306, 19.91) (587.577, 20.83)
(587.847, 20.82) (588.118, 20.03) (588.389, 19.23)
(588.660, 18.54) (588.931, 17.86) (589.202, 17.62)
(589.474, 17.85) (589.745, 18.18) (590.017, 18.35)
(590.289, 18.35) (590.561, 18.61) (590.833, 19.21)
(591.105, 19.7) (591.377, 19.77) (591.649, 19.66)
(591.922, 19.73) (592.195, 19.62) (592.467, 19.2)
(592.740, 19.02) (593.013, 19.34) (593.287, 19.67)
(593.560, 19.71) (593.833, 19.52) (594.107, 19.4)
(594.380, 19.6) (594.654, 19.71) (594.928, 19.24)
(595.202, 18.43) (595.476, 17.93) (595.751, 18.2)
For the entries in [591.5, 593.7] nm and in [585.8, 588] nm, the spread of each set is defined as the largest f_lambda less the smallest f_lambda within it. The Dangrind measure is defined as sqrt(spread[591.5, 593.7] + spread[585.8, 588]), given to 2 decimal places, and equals 1.51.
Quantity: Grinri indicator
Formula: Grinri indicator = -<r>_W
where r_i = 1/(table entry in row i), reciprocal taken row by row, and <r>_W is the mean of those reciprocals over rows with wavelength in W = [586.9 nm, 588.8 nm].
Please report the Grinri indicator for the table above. -0.0506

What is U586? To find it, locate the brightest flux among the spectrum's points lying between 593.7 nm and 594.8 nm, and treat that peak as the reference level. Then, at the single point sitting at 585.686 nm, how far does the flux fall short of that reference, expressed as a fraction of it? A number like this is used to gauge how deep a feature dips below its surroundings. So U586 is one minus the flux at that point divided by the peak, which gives 0.032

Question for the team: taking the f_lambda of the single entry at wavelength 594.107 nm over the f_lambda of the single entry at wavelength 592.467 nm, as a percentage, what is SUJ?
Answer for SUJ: 101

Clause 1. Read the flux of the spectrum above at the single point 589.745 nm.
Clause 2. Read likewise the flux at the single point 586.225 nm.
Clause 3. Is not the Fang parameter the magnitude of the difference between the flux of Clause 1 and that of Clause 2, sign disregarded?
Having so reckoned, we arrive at 2.1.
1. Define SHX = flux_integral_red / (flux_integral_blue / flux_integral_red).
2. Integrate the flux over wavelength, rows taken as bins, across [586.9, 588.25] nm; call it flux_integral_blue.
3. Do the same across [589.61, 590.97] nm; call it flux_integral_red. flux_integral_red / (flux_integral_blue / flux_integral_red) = 23.3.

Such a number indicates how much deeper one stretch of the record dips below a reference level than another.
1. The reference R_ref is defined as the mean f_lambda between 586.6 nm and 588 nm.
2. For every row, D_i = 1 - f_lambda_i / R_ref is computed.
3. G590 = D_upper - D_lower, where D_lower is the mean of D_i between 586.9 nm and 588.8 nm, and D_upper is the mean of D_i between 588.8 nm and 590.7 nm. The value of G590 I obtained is 0.084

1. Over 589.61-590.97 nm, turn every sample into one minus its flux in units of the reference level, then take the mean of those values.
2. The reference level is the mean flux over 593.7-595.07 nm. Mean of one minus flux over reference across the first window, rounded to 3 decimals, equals 0.049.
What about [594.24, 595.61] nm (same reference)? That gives 0.026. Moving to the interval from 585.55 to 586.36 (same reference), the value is -0.010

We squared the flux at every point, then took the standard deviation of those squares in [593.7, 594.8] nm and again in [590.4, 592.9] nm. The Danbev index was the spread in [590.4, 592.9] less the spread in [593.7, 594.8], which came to 10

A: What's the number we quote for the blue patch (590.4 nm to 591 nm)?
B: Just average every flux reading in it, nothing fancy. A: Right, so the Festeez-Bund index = 18.9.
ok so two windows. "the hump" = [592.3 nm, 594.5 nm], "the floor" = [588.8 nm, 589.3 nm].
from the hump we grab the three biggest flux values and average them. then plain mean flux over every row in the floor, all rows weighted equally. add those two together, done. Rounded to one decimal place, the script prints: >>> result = 37.4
